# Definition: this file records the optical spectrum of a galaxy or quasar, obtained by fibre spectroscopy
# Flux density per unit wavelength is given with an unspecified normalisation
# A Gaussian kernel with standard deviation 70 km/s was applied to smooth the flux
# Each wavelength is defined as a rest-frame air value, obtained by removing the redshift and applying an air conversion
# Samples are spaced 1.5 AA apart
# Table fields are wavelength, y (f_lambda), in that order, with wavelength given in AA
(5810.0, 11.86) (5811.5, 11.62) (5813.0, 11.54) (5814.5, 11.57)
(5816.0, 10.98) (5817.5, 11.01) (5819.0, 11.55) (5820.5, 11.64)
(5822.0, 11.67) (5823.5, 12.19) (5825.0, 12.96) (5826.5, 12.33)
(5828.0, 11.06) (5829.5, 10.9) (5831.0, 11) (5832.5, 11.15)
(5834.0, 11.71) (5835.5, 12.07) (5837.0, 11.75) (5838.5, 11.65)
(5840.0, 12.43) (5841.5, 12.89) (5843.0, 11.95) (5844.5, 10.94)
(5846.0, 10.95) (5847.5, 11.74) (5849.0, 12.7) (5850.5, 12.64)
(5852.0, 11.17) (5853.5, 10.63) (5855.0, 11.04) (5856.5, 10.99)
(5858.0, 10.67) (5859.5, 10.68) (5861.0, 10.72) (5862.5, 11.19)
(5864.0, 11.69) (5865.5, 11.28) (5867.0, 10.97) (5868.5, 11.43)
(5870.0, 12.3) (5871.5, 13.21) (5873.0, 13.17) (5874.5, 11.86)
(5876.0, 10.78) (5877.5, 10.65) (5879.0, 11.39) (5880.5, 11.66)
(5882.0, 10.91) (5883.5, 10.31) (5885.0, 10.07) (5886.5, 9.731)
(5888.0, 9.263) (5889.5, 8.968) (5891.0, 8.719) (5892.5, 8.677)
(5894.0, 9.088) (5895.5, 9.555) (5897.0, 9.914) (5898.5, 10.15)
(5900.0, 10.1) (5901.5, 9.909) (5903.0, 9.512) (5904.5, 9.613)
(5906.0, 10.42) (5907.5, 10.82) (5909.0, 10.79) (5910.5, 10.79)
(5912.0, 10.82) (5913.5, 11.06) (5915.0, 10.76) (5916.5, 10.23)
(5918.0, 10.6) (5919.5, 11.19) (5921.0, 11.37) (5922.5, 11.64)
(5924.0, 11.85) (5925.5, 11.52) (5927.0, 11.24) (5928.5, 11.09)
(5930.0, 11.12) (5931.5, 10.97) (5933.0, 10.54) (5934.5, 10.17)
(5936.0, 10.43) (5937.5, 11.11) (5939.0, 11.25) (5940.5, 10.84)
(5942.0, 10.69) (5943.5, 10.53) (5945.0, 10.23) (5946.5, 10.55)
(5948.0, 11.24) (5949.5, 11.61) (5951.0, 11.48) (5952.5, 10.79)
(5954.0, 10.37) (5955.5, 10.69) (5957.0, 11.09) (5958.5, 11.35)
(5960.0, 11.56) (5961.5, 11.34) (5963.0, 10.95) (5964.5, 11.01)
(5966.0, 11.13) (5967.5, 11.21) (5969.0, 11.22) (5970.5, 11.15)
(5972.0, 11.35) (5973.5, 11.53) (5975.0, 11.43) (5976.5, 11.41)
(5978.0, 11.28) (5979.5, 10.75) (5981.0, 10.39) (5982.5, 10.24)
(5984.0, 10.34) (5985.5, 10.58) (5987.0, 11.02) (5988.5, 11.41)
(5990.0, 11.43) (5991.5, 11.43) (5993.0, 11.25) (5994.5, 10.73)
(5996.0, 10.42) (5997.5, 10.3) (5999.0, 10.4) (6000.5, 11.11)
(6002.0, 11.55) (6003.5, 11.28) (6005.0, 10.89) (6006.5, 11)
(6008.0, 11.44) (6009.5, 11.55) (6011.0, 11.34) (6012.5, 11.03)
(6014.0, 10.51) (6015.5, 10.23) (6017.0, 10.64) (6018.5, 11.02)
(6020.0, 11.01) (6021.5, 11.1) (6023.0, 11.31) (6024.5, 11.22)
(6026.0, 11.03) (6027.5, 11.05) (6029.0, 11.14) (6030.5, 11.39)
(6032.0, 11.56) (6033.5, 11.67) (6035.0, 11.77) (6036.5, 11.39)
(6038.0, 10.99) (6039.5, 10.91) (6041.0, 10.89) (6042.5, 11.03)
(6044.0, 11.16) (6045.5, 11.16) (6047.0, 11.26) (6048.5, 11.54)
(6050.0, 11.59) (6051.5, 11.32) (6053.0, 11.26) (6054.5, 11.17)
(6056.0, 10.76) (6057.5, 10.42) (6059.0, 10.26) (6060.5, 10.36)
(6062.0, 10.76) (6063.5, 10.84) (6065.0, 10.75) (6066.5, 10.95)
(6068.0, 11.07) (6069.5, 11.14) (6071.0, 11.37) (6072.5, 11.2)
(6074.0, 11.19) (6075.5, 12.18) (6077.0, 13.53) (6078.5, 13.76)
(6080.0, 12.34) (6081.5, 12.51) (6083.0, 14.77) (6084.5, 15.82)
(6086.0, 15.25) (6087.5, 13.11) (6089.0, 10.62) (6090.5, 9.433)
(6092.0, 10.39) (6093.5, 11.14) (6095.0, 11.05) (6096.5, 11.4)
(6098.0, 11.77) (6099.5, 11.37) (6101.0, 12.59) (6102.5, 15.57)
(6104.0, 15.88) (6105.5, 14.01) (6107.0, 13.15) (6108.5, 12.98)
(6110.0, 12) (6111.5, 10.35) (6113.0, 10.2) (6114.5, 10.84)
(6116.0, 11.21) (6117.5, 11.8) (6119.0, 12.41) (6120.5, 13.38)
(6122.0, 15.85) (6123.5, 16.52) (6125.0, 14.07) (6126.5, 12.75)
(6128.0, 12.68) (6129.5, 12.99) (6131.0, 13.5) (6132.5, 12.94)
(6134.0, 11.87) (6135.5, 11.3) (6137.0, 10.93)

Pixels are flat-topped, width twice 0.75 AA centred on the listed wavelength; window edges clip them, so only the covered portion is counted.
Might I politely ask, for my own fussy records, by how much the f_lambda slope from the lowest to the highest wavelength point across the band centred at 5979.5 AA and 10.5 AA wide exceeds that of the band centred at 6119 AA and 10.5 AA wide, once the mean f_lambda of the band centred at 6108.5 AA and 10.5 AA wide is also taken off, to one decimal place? -13.4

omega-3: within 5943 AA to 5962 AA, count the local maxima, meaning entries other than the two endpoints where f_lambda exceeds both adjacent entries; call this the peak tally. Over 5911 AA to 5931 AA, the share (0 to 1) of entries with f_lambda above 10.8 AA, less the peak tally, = -1.2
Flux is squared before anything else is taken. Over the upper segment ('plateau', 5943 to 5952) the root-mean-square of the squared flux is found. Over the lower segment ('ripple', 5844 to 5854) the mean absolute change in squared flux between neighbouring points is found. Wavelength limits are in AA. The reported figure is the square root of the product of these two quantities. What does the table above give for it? 42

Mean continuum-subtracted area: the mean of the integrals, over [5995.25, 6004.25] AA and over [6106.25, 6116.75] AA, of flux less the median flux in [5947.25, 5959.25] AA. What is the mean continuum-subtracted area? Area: 0.5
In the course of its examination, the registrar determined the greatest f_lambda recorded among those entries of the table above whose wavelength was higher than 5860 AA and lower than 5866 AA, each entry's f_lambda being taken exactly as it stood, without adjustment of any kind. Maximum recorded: 11.69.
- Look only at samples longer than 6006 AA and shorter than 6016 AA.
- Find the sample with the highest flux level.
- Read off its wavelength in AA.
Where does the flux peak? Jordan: 6009.5 AA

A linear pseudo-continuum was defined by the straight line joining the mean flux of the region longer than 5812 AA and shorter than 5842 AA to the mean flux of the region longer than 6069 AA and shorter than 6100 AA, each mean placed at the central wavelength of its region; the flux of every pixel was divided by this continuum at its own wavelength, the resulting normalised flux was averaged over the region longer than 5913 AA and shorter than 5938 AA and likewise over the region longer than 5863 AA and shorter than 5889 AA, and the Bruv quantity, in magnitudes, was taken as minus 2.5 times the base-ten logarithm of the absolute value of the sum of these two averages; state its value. -0.68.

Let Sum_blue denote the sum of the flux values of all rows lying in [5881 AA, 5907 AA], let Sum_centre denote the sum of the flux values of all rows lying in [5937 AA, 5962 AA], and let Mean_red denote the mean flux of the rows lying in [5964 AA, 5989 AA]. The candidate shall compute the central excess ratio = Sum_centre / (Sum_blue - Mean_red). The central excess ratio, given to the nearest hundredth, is 1.21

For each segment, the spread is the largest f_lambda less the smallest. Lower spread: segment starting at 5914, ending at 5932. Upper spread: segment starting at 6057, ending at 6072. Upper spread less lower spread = -1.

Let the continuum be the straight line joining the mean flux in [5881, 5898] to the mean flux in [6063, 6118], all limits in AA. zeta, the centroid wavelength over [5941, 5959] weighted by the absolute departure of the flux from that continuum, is 5951.1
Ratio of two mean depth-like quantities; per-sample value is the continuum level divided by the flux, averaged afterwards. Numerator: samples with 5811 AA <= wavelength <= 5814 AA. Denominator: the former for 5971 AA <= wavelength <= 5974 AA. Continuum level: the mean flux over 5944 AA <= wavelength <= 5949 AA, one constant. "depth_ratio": 0.99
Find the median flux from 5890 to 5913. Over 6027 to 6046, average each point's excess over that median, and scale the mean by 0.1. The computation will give 0.13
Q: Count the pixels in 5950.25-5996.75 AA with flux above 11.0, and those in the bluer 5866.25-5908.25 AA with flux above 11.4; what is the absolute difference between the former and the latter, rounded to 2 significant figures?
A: 14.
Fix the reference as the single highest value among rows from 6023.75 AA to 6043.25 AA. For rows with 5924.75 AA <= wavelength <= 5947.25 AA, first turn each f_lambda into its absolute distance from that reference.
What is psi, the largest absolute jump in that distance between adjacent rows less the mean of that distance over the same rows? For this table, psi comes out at -0.27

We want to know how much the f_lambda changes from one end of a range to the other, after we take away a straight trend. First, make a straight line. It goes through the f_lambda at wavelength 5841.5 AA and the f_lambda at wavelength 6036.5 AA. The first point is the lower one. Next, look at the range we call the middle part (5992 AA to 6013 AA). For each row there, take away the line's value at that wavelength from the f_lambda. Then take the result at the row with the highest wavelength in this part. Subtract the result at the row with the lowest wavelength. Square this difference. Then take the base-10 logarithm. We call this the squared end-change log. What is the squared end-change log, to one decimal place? -2.3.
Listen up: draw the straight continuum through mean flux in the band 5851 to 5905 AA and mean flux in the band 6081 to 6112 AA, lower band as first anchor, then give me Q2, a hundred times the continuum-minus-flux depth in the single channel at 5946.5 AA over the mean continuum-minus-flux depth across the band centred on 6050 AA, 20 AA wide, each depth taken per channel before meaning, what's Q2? 61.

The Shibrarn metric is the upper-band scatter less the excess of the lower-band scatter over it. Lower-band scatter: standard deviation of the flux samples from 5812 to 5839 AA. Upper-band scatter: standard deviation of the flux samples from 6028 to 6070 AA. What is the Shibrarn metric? 0.22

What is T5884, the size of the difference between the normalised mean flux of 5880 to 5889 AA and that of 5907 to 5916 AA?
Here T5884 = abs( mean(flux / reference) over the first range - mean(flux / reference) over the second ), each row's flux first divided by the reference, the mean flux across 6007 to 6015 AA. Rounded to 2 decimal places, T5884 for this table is 0.05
